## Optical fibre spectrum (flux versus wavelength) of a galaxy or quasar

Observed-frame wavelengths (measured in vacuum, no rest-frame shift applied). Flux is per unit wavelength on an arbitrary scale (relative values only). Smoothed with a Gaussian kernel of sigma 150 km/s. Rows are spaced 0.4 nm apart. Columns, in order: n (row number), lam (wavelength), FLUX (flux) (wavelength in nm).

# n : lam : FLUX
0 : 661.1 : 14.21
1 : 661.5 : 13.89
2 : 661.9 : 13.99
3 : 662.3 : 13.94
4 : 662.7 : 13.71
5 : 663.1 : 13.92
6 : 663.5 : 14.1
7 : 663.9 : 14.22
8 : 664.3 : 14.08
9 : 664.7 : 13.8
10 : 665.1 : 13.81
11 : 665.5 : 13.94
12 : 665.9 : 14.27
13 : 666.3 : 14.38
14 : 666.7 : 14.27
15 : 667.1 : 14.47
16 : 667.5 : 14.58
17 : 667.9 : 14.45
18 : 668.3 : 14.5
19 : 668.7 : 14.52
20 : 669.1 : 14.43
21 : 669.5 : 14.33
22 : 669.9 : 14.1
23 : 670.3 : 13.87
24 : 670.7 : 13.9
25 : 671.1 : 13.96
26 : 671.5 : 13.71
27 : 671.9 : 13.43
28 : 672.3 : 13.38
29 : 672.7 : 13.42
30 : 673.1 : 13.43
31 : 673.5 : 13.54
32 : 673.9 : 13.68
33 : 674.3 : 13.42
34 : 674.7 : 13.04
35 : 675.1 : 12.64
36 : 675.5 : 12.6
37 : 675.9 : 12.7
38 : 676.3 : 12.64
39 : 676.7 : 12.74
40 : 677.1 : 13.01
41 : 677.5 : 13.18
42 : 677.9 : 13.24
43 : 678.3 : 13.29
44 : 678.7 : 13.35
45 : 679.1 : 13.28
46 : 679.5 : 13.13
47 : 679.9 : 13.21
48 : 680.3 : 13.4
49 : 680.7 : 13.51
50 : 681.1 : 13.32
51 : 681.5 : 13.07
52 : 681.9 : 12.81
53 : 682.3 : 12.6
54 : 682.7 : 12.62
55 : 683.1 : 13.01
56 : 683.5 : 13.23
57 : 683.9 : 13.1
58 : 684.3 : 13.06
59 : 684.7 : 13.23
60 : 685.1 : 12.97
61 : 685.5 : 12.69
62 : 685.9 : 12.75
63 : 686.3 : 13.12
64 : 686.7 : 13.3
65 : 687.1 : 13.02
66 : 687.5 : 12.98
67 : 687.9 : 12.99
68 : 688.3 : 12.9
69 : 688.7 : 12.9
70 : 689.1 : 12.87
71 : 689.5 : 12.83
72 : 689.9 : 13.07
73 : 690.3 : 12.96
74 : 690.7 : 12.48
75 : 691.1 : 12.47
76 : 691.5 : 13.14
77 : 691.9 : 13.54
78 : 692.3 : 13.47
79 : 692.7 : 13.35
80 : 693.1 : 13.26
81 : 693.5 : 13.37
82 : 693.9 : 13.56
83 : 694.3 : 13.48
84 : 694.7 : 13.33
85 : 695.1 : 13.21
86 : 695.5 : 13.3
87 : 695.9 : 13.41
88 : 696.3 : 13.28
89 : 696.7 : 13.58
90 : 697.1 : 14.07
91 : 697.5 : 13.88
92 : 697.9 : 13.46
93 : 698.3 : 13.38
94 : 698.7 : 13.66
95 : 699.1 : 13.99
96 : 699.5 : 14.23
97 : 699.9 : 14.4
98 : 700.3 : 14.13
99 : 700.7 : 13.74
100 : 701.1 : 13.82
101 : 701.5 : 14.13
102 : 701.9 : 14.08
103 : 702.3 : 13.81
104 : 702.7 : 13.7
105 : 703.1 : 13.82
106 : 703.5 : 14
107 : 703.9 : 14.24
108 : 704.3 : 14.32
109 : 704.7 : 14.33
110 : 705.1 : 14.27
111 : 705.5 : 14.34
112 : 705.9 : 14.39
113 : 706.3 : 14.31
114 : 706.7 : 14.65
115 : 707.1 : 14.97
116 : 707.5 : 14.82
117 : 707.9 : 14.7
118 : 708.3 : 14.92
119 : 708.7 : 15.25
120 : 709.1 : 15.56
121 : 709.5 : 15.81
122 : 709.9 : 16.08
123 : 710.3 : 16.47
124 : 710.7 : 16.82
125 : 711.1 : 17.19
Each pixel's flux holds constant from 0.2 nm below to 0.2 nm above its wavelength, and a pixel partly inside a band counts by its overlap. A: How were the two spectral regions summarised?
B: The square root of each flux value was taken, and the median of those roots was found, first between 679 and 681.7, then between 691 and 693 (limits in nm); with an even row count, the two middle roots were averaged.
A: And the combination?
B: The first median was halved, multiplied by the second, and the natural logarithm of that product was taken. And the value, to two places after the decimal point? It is 1.90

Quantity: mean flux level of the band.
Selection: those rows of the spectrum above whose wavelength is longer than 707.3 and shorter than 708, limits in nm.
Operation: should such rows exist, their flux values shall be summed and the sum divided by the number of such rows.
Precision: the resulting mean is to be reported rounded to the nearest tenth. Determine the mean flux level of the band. 14.8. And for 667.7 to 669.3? 14.5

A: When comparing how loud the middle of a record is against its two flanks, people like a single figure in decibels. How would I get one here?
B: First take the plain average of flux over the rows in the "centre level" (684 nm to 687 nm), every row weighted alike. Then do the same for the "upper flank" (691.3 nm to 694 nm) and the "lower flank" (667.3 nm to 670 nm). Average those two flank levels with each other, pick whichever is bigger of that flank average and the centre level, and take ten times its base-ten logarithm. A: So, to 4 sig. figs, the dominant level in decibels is 11.43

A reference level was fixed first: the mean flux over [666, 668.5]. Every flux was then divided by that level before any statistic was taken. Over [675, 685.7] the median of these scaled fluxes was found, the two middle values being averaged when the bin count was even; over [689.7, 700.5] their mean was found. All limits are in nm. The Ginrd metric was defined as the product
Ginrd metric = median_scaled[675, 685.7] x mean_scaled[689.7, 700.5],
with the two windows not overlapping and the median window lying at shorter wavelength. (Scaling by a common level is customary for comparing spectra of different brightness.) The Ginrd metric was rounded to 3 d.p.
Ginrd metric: 0.844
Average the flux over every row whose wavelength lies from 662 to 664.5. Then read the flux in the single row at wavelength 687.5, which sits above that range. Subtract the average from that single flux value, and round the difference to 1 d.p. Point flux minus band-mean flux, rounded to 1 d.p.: -1.0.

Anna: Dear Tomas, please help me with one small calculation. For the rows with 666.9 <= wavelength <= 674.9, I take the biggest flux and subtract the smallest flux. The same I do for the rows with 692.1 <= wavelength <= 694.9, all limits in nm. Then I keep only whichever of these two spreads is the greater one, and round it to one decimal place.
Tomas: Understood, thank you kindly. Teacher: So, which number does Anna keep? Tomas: 1.5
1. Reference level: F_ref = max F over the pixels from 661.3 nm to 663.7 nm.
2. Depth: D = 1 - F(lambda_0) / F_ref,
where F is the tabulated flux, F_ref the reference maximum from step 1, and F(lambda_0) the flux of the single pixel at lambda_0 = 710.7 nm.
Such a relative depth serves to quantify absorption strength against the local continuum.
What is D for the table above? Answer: -0.19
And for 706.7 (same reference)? -0.04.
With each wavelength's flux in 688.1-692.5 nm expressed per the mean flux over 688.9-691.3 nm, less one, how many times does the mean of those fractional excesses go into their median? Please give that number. 0.64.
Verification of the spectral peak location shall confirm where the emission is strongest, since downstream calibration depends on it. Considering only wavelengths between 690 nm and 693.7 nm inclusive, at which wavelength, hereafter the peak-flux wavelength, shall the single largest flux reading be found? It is 691.9 nm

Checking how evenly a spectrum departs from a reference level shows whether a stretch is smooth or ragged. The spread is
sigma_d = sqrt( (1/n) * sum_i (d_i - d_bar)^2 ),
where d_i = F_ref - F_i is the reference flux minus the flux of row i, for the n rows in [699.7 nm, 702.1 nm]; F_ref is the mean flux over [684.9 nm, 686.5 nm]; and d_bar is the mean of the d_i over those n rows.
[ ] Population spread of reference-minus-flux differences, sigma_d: 0.22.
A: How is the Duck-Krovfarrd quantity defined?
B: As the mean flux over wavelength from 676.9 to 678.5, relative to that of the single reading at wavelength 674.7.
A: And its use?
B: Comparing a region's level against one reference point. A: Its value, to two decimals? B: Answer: 1.01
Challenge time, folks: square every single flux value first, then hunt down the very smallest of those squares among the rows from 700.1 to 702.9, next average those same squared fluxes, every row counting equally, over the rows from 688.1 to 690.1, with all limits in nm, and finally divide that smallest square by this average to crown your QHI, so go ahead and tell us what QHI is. 1.13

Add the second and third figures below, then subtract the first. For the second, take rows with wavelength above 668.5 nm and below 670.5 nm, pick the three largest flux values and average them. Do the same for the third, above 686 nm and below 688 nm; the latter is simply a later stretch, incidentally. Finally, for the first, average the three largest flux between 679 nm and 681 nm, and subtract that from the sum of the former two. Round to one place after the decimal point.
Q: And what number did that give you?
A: 14.2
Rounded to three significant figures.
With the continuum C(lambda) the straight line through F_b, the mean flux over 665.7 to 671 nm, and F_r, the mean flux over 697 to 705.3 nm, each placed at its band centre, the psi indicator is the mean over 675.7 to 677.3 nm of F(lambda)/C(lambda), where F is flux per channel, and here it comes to 0.898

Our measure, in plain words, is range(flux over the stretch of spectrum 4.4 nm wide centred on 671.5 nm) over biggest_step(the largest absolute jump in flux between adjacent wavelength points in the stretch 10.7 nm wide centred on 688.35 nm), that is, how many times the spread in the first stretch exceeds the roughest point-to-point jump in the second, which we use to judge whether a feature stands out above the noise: 1.4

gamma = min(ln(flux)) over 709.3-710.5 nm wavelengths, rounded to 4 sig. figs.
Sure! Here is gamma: 2.761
